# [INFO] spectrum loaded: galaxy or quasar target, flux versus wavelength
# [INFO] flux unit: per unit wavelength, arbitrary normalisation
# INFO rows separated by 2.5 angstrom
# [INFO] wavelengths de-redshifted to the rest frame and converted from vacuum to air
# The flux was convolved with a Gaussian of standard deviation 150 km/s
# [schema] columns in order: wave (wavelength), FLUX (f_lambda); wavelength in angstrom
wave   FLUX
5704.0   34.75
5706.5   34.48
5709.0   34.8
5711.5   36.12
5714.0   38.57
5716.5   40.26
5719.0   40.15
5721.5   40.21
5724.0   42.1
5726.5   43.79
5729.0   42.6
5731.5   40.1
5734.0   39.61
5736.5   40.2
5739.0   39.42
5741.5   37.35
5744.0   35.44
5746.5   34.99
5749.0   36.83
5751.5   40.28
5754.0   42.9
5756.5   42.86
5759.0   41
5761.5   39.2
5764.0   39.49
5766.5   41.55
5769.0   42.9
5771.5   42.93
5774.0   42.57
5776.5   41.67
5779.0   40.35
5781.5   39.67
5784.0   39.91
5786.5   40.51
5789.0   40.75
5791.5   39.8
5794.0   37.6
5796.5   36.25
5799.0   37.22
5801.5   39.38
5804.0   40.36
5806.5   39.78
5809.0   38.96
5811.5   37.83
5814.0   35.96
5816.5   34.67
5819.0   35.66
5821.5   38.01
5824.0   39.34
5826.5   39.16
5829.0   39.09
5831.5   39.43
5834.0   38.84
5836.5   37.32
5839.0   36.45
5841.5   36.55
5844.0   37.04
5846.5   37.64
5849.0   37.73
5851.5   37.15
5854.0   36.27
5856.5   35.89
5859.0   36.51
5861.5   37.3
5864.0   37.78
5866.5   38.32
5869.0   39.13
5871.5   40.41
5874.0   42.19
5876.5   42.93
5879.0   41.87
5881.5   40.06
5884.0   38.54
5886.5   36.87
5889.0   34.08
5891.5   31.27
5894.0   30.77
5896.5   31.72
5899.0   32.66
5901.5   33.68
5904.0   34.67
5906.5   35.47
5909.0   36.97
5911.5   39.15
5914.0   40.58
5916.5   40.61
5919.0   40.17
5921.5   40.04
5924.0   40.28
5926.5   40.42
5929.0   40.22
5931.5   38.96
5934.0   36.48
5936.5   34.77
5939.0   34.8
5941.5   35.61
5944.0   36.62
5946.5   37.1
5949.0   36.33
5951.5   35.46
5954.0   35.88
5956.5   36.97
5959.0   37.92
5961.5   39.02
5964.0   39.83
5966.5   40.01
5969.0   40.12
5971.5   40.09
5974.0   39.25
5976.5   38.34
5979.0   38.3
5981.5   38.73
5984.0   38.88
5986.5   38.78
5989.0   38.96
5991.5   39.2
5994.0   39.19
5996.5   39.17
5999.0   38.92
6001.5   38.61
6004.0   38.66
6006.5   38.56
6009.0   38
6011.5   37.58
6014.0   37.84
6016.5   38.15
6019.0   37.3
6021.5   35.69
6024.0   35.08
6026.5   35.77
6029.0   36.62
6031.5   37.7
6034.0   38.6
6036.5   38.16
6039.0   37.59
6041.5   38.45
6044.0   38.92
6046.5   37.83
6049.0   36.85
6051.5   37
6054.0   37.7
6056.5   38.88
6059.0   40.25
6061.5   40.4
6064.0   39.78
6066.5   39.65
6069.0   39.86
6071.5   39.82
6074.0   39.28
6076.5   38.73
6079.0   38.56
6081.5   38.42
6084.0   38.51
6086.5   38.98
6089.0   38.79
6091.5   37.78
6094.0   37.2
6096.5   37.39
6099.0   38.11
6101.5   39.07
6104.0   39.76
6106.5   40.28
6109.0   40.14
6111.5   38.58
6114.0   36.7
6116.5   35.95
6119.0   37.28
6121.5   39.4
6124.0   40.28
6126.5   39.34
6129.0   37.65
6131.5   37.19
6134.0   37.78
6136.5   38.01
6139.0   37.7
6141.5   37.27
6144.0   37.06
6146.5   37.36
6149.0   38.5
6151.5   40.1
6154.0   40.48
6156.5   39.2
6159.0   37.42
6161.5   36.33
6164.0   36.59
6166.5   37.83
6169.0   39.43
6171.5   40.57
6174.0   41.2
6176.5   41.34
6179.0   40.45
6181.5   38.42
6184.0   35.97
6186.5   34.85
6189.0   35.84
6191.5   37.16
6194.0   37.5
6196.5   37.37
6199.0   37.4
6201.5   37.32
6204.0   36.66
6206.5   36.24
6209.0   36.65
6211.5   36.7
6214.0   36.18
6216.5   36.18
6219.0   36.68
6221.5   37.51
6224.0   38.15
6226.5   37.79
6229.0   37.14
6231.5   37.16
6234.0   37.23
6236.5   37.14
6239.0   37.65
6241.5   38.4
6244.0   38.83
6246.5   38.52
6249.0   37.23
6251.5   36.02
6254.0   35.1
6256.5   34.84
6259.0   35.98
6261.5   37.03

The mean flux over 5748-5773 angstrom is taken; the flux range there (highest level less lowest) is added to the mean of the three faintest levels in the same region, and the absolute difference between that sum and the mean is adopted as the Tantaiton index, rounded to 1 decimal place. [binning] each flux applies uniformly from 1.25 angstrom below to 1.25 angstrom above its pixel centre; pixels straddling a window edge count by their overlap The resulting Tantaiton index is 3.6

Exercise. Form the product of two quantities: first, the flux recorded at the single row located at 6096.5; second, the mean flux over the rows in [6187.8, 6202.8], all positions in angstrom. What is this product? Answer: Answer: 1387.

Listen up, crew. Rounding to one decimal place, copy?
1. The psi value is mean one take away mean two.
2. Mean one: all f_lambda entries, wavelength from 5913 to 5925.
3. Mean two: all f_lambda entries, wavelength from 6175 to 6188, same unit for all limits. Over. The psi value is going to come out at 2.1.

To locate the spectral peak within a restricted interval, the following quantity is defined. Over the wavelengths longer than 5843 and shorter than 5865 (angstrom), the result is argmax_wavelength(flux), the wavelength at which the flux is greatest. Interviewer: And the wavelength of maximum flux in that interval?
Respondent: 5864.0 angstrom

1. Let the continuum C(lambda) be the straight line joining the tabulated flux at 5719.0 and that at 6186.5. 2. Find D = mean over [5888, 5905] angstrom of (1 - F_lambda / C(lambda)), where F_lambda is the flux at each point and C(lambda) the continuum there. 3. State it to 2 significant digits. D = 0.14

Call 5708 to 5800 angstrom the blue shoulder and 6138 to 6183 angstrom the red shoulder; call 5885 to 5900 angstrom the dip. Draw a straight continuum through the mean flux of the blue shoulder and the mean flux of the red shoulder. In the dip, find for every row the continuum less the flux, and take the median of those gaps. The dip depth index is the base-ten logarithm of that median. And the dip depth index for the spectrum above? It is 0.86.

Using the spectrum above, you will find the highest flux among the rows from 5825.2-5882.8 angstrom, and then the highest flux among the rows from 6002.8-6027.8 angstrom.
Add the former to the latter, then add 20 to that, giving 102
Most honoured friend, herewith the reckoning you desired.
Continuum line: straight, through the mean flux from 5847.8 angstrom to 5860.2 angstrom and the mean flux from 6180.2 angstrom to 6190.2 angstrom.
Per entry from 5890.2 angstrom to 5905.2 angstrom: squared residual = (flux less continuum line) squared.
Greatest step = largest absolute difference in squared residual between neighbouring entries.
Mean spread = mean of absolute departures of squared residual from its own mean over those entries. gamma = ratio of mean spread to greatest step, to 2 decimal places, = 0.96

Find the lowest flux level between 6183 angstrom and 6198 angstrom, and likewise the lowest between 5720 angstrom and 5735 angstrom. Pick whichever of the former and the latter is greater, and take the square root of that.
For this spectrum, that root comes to 6.29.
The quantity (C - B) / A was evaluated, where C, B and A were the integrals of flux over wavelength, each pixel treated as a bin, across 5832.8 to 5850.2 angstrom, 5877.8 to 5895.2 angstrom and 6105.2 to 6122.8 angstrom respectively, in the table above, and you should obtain 0.030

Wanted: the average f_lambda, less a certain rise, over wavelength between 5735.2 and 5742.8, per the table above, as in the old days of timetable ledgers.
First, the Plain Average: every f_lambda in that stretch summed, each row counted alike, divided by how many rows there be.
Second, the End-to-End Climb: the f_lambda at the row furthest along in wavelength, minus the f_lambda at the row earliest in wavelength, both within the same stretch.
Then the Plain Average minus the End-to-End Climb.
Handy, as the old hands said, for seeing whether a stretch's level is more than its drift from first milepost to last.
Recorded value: 41.8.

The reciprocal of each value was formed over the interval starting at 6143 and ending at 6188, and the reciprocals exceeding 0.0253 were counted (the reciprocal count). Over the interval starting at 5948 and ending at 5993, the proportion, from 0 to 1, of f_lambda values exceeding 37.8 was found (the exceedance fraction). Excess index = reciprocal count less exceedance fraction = 11.2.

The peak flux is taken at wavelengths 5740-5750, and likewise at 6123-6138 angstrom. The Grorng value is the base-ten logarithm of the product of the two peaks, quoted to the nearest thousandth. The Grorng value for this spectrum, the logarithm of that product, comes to 3.177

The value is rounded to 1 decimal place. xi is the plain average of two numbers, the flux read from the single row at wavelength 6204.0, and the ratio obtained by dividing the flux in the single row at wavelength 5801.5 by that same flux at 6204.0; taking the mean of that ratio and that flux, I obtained 18.9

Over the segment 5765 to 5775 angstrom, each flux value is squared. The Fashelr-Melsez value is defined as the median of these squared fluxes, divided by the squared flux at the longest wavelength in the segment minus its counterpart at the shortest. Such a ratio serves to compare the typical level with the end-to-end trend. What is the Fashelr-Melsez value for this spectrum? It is 21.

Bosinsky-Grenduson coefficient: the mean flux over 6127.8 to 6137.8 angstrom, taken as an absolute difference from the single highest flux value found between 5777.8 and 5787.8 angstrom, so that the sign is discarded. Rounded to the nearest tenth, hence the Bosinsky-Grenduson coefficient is 2.9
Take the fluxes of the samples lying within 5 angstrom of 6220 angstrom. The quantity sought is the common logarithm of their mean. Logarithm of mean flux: 1.57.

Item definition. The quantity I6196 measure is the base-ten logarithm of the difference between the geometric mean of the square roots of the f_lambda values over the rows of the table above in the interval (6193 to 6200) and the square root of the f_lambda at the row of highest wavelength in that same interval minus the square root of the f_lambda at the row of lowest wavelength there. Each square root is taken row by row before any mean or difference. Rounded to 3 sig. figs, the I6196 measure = 0.787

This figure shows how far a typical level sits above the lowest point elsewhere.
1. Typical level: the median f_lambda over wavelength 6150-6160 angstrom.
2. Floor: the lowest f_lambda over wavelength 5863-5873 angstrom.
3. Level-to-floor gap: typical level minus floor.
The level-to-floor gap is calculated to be 2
